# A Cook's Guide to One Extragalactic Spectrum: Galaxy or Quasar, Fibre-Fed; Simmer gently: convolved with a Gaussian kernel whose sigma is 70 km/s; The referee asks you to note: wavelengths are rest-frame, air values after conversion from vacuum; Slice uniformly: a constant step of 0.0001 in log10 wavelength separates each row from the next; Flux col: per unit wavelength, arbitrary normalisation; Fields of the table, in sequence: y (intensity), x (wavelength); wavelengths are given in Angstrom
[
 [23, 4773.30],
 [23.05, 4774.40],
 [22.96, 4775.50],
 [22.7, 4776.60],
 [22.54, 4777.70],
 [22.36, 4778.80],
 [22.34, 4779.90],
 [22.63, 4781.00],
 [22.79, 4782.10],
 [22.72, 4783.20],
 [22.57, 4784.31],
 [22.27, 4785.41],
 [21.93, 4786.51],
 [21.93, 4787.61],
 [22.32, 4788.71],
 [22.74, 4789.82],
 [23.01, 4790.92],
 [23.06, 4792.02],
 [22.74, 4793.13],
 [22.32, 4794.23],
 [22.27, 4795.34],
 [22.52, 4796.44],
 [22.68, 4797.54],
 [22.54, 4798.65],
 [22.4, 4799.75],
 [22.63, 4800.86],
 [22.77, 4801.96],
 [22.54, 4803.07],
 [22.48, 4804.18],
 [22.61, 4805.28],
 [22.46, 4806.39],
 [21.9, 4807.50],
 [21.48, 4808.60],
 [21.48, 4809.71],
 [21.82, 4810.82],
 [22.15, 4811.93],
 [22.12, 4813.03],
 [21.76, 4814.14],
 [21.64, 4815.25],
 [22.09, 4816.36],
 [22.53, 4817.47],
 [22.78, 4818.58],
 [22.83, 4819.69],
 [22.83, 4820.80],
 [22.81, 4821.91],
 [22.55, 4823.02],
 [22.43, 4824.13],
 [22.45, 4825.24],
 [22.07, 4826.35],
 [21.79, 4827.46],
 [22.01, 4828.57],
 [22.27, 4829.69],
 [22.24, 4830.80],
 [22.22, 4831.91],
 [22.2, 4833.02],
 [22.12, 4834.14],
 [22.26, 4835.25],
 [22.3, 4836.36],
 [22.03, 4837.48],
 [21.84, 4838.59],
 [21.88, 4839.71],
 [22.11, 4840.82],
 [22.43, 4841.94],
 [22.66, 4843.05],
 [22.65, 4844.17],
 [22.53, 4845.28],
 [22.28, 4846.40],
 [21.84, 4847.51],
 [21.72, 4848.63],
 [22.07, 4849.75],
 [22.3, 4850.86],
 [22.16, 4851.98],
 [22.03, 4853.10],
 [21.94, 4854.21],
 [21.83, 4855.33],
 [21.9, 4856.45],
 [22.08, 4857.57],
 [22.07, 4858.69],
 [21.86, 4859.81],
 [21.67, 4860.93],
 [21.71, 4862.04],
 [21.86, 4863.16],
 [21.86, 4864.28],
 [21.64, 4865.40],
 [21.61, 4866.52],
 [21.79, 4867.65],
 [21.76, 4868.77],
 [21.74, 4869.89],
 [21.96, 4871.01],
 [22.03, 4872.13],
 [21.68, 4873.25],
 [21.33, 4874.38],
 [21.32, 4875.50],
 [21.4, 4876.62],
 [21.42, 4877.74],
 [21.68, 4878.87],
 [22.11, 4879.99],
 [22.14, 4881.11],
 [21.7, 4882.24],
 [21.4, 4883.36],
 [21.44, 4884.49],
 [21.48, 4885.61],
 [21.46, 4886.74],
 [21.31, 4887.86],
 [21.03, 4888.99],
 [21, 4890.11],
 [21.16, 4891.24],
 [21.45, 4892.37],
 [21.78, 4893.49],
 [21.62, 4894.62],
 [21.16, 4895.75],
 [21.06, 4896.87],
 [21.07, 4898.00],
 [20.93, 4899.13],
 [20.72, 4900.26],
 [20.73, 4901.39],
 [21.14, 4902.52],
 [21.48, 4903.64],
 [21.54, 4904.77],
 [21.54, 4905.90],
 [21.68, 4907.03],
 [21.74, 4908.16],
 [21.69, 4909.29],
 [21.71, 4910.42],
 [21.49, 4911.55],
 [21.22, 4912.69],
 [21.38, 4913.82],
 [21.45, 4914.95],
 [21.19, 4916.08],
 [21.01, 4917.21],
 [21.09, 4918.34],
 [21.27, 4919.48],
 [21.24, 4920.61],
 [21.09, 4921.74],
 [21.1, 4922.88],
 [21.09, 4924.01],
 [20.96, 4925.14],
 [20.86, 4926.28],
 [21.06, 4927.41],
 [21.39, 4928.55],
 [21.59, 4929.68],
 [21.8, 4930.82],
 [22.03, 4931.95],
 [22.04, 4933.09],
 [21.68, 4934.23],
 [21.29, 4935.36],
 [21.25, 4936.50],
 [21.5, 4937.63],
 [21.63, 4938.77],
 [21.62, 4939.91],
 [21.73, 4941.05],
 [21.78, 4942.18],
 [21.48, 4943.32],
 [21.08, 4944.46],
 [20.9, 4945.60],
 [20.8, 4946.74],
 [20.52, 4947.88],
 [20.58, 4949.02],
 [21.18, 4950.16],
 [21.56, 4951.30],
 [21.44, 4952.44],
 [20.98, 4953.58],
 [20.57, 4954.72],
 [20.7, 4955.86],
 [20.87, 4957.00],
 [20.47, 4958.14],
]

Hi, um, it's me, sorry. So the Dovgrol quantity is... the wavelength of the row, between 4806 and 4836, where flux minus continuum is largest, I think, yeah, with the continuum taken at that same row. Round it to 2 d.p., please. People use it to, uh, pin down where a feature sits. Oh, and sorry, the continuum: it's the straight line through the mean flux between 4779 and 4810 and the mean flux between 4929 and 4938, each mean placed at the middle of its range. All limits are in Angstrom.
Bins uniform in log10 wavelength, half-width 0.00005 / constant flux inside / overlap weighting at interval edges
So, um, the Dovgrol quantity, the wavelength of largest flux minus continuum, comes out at 4820.80 Angstrom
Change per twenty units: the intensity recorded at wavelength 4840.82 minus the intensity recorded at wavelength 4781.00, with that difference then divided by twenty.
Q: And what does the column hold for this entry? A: -0.03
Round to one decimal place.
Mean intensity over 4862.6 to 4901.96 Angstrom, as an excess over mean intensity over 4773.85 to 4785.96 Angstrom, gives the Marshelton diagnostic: -1.1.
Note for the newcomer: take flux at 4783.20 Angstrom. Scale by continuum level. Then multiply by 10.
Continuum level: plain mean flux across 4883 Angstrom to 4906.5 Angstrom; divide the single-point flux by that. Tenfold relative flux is 10.7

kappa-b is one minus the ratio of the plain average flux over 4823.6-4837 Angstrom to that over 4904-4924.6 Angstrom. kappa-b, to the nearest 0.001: -0.039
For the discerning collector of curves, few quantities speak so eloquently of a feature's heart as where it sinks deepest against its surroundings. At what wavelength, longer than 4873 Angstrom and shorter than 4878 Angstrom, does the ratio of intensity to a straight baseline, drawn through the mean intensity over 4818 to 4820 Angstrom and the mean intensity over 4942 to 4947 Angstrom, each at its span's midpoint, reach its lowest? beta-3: 4874.38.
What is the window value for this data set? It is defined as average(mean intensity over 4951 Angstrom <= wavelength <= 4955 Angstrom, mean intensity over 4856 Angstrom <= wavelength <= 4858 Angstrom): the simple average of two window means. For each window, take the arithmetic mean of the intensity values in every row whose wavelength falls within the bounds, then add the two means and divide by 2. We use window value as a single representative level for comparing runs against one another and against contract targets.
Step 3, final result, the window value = 21.6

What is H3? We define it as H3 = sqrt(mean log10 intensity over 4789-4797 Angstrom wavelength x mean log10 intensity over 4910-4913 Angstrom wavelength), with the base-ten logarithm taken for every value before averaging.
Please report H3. 1.34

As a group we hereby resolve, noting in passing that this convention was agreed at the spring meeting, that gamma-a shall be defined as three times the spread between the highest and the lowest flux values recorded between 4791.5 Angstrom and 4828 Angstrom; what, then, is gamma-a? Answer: 4.7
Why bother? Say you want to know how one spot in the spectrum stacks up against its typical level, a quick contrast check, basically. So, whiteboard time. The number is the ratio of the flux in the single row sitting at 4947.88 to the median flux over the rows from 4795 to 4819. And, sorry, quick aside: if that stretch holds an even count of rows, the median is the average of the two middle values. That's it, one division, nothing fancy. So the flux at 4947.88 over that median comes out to 0.915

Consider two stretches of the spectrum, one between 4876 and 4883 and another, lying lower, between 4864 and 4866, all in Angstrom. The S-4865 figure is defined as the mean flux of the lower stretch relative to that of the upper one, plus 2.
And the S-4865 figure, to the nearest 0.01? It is 3.00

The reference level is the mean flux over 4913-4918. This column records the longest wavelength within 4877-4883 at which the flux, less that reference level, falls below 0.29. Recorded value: 4877.74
